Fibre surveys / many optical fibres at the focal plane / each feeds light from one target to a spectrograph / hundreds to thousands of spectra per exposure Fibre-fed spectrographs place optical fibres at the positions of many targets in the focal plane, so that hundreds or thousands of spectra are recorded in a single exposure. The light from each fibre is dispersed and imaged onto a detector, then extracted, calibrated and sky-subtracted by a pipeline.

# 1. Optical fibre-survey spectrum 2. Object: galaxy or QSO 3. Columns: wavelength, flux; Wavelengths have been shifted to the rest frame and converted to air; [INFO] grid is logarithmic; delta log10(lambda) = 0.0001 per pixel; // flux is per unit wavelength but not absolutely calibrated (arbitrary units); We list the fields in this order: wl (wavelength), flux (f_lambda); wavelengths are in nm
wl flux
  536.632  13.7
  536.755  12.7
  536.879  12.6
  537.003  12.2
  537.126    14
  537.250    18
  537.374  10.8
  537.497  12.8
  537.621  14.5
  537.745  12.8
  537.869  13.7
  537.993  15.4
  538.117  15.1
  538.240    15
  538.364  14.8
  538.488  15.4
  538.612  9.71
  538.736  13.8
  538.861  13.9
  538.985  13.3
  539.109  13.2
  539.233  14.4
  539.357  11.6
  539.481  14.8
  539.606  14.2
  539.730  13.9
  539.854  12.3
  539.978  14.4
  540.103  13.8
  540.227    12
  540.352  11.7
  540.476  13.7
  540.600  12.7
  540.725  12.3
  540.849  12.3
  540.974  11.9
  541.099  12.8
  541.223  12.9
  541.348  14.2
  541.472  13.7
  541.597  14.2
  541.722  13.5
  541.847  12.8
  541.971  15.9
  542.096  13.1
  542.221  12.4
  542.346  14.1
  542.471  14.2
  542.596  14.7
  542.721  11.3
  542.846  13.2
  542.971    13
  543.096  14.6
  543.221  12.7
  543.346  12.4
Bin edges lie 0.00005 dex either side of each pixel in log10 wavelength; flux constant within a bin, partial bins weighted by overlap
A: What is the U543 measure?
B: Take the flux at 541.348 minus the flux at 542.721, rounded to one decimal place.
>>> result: 2.9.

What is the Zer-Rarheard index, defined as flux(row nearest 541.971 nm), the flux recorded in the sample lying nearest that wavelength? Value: 15.9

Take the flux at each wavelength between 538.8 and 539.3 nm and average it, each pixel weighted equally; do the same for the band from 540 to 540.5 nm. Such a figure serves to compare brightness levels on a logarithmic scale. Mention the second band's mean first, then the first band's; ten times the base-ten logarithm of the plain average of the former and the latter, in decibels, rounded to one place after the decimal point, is 11.2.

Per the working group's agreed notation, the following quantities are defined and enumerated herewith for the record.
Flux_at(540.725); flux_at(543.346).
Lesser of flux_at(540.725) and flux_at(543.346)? 12.3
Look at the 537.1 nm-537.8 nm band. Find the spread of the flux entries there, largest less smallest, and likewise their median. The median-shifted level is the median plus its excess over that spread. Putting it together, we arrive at 19.6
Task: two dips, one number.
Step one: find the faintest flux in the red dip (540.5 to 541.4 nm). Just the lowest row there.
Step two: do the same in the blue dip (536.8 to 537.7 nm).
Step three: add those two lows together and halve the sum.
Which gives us 11.35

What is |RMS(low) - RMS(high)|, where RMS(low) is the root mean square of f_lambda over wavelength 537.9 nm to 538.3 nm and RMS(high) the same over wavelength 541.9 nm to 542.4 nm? 1.23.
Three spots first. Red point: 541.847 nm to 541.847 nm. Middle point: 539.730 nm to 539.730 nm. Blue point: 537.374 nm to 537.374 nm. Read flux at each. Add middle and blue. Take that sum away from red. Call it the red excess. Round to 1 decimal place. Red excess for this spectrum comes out -11.9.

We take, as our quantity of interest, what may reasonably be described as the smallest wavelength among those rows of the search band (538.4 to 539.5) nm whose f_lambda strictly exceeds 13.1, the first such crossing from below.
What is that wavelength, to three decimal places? 538.488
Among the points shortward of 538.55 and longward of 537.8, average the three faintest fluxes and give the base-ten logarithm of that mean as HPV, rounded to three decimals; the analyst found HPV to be 1.161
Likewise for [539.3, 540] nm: 1.100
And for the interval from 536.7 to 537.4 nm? 1.074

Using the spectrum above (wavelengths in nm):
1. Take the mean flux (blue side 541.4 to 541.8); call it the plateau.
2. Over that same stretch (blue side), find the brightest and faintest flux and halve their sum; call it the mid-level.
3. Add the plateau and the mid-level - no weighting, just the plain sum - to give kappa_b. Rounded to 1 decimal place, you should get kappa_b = 27.6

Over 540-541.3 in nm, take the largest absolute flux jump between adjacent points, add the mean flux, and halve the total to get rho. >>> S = 7.3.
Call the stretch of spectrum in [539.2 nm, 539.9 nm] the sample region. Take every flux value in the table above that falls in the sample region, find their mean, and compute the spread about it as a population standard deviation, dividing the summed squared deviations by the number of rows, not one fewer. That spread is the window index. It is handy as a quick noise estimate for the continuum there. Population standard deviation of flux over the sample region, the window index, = 1.2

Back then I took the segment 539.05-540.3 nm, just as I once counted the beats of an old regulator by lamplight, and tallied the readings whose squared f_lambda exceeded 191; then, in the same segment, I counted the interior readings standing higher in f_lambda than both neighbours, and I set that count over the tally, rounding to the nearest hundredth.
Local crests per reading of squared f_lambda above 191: 0.60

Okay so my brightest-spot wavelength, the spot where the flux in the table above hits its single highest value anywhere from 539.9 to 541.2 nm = 539.978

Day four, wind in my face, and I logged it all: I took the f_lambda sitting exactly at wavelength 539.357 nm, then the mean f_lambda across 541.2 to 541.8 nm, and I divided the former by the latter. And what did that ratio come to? 0.85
